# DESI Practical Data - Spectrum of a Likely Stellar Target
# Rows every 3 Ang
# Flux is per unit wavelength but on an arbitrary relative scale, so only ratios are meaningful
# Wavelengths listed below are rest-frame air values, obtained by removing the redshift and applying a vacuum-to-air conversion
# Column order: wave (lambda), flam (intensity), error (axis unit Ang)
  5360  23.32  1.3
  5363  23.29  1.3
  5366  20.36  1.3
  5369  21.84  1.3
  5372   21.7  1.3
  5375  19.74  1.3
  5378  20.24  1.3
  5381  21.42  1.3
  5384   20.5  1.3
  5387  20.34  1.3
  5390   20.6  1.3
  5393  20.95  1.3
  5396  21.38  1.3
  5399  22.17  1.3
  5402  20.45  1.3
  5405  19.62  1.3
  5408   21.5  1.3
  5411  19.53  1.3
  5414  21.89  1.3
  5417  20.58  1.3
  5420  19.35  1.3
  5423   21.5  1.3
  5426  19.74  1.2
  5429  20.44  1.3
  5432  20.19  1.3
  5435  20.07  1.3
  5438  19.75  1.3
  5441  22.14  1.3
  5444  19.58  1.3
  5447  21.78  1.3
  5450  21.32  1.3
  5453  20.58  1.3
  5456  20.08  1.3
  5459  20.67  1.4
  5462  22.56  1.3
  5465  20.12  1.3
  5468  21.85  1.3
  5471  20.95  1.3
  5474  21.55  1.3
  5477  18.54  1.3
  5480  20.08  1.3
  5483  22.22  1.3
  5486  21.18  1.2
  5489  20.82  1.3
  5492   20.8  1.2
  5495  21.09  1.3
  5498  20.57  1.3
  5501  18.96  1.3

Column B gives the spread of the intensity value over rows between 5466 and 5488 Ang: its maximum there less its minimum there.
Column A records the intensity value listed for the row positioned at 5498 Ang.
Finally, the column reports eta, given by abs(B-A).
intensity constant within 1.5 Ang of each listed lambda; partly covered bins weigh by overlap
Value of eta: 16.9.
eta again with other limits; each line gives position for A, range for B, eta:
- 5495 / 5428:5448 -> 18.5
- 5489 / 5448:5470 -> 18.3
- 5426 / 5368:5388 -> 17.6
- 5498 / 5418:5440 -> 18.4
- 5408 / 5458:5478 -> 17.5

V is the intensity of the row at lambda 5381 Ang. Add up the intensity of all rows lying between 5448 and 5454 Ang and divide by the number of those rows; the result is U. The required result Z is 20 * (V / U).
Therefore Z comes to 20.4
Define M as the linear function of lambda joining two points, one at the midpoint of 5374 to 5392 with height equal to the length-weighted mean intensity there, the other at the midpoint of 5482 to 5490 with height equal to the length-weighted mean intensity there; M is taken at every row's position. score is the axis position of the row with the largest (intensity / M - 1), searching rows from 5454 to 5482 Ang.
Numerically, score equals 5462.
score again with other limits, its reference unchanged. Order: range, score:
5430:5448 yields 5441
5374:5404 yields 5399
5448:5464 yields 5462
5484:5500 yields 5486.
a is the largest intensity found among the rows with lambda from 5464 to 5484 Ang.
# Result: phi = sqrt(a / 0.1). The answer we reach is 14.9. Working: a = 22.22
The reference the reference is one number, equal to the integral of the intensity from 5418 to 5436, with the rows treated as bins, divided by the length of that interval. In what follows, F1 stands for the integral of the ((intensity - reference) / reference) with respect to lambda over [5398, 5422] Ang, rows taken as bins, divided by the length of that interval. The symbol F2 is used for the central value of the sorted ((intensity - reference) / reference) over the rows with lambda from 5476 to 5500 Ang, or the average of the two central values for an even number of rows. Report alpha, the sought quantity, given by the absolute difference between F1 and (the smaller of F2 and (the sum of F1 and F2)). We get 0.009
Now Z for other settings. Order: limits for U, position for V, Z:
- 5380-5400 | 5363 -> 22.1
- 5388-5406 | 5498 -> 19.7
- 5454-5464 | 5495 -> 20.0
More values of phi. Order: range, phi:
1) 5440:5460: 14.9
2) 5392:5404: 14.9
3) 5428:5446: 14.9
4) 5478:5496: 14.9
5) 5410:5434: 14.8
